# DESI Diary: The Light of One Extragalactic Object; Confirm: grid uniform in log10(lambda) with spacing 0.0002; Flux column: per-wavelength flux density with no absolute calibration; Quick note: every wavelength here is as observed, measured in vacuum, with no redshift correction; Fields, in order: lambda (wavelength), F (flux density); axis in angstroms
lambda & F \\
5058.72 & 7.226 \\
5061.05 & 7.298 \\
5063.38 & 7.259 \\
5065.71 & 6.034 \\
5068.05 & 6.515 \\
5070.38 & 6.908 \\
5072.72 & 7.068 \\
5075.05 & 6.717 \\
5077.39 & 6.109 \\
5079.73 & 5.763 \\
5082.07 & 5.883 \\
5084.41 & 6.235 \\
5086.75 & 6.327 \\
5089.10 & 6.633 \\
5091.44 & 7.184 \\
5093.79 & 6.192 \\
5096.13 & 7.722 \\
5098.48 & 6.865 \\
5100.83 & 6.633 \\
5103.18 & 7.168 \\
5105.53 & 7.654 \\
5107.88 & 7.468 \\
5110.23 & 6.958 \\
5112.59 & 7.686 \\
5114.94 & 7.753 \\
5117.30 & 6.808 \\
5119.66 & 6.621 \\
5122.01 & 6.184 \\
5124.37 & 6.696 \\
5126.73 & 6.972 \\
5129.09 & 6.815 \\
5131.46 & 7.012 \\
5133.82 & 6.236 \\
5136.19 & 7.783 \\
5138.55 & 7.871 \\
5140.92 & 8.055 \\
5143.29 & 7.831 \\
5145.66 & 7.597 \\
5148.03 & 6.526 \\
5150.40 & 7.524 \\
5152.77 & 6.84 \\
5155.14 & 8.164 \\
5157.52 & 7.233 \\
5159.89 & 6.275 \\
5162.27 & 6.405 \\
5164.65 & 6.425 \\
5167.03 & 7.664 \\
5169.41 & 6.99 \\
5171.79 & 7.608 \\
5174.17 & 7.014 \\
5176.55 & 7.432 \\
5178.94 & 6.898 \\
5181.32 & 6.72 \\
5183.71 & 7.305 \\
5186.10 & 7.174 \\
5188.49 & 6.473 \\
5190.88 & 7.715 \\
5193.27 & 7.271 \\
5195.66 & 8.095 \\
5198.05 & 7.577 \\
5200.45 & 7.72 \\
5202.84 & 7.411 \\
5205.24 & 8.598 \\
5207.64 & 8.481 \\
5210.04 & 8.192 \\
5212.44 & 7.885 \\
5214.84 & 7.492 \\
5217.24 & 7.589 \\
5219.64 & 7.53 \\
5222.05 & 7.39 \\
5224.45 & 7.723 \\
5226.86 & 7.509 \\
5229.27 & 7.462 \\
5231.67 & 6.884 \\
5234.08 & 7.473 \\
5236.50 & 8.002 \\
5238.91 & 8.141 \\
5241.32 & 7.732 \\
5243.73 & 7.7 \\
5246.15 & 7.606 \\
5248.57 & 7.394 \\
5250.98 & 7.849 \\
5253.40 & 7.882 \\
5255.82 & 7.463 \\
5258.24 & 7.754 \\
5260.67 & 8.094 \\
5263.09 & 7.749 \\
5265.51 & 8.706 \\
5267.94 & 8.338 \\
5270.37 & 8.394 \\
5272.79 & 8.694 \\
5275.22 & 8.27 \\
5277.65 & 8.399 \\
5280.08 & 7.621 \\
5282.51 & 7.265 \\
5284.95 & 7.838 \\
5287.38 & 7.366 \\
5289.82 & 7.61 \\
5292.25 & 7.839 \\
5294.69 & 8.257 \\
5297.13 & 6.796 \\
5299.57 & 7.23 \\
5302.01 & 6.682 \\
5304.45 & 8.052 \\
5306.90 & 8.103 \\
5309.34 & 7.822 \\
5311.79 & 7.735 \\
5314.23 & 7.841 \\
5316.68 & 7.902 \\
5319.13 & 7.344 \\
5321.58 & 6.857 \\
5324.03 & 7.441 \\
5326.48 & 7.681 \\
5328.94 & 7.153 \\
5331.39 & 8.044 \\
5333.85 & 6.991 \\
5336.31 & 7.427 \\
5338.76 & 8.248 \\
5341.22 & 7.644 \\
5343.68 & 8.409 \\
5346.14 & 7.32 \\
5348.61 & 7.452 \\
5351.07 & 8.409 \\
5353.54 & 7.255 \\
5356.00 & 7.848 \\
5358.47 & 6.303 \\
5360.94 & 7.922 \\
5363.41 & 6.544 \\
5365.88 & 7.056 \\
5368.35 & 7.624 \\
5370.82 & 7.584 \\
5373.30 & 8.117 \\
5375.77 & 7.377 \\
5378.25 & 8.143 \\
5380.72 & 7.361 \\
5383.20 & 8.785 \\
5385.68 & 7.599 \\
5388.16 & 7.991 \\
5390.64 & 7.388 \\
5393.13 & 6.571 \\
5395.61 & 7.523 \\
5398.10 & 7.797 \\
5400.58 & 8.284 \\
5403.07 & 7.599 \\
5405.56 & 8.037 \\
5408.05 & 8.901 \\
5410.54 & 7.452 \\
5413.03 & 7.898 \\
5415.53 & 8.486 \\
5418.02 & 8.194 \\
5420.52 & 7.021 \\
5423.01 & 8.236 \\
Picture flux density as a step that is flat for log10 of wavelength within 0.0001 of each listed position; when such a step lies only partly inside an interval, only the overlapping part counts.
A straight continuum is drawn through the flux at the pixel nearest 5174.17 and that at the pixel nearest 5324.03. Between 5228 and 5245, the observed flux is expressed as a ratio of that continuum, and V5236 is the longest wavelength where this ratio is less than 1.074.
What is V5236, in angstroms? 5243.73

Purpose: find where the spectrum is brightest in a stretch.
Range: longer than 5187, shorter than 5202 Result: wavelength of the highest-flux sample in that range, 5195.66 angstroms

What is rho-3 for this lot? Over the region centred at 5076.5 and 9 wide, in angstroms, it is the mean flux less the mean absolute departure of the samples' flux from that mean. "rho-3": 5.9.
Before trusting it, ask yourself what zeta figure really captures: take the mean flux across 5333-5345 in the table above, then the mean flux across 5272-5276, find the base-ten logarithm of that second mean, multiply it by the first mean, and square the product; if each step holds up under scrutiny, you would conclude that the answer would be 52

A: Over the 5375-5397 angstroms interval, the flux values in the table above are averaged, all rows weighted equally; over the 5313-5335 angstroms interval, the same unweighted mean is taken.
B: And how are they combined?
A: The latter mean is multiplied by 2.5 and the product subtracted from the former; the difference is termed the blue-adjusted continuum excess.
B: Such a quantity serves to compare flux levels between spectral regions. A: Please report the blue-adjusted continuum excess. -11.0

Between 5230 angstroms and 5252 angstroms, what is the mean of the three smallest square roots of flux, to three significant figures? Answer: 2.69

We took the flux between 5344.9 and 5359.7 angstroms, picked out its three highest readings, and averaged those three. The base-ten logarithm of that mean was 0.90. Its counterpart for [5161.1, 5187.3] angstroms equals 0.88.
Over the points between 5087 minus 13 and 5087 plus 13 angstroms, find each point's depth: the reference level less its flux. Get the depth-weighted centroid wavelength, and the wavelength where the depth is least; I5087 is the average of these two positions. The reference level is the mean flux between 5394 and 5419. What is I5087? 5090.6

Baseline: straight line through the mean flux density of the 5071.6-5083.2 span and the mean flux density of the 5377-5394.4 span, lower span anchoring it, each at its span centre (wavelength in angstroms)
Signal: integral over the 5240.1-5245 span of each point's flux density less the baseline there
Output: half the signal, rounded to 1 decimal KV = 1.6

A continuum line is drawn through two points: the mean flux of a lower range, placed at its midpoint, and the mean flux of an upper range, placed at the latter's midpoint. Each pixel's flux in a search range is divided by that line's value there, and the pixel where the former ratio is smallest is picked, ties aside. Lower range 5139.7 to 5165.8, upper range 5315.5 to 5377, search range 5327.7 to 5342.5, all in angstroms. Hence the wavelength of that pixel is 5333.85 angstroms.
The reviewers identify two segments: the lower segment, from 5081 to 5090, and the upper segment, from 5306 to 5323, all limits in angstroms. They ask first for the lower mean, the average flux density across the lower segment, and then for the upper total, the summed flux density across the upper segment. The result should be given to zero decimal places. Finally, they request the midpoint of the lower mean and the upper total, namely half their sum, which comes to 30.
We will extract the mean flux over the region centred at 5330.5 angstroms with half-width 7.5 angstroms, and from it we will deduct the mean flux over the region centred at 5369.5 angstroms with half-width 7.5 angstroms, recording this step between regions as 0.1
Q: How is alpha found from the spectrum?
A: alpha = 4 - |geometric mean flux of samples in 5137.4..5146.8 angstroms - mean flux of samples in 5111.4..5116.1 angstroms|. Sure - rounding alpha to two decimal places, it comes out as 3.88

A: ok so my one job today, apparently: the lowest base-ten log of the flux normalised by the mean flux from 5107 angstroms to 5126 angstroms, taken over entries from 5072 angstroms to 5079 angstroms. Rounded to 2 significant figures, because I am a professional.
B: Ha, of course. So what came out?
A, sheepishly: -0.060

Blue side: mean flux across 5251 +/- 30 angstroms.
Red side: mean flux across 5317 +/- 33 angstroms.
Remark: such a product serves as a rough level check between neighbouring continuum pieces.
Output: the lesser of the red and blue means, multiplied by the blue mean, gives 60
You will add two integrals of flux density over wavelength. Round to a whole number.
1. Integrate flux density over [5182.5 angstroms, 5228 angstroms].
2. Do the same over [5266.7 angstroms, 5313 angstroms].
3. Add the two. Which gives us 709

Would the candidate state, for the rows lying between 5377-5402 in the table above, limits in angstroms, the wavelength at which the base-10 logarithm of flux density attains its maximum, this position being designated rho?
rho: 5383.20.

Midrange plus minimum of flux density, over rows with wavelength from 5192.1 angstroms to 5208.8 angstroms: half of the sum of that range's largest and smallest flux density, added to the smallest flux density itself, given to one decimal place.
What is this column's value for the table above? 15.2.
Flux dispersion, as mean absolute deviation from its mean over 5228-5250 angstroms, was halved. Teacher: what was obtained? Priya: 0.13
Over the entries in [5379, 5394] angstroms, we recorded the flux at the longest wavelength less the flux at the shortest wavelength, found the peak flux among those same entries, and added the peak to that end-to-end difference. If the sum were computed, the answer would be 8.0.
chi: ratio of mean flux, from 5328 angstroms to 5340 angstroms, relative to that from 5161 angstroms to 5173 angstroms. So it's 1.08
